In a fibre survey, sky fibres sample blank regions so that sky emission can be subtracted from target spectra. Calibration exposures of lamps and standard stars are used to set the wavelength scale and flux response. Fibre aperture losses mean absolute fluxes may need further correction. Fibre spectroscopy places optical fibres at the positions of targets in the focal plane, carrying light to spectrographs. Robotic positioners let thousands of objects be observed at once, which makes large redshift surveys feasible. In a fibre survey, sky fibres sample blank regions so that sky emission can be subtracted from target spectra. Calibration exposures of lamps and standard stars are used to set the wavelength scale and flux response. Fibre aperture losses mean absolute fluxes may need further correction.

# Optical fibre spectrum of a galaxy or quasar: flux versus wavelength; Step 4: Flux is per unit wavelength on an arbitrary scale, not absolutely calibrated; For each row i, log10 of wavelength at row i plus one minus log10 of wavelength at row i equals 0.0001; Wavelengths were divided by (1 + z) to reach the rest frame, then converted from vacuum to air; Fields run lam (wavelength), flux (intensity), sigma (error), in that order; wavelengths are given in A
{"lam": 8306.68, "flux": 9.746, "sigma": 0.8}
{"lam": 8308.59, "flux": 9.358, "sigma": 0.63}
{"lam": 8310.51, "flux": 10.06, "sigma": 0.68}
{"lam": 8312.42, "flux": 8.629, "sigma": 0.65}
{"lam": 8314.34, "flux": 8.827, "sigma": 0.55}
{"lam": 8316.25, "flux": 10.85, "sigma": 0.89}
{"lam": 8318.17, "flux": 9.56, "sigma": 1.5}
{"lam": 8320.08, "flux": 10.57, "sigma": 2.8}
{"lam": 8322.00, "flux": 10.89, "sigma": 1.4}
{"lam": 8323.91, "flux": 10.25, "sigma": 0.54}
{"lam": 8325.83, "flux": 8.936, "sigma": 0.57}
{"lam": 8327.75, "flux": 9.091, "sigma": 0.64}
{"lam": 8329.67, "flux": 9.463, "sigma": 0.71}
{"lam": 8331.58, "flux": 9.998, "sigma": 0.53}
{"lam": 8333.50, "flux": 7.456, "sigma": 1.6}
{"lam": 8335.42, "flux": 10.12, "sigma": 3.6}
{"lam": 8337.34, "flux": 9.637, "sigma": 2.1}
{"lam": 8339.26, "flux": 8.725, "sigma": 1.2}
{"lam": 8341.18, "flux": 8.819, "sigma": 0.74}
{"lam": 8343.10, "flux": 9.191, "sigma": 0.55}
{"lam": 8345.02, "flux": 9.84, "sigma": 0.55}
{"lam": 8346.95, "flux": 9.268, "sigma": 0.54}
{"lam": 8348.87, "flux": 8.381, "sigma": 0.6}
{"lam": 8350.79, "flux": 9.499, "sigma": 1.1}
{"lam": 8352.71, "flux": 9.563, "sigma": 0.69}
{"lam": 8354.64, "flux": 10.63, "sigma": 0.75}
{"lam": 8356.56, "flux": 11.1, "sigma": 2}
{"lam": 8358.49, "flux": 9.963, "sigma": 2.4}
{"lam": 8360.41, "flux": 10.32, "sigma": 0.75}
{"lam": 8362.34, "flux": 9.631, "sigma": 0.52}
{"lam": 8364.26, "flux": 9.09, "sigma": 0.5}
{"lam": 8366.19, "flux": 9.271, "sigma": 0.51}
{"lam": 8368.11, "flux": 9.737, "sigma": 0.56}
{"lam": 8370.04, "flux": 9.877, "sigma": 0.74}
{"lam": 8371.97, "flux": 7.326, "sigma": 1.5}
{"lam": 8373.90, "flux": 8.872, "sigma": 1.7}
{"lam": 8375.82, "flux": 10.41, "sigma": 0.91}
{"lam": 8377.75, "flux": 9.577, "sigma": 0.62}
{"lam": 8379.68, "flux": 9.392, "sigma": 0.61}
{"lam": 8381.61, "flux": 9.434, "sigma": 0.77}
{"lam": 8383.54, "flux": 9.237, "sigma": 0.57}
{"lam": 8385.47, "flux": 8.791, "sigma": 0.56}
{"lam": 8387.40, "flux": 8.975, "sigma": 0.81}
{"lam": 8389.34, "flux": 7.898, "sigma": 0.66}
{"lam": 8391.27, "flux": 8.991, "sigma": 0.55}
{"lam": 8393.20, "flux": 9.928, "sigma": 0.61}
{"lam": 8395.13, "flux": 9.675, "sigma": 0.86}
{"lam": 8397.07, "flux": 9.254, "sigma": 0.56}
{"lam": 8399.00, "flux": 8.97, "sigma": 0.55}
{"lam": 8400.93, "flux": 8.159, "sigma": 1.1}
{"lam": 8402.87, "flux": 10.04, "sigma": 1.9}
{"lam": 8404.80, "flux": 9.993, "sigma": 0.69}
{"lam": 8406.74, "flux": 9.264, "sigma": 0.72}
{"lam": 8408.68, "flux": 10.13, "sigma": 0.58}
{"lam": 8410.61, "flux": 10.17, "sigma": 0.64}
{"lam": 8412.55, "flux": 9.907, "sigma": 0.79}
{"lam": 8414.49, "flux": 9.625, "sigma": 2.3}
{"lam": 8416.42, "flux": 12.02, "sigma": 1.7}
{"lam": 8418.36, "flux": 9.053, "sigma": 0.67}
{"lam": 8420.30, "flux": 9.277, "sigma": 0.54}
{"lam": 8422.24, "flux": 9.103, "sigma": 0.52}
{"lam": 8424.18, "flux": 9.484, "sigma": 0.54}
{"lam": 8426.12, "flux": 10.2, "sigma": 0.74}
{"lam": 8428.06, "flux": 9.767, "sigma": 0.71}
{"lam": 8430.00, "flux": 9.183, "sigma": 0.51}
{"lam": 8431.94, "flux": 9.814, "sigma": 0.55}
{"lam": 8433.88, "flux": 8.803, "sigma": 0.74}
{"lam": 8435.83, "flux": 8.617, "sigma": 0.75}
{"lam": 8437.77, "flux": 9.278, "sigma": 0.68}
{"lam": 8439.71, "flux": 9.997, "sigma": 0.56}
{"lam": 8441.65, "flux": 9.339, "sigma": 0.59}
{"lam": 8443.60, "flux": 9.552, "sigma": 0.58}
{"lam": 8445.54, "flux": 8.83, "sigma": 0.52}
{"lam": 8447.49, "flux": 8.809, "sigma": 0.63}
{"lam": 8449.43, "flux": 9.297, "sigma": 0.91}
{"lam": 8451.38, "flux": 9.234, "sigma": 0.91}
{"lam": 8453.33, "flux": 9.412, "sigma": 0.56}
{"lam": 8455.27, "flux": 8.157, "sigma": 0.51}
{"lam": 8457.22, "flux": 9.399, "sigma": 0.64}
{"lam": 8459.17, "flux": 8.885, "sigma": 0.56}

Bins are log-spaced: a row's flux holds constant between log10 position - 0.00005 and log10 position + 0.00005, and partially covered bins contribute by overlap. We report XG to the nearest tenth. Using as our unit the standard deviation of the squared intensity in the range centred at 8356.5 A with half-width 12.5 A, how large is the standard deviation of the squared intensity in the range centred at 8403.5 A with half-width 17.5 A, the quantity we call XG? 1.3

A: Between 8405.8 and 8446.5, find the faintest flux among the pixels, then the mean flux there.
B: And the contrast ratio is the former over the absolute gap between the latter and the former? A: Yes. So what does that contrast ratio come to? 8.8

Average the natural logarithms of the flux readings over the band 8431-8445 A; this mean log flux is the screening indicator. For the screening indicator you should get 2.23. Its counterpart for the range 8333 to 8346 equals 2.21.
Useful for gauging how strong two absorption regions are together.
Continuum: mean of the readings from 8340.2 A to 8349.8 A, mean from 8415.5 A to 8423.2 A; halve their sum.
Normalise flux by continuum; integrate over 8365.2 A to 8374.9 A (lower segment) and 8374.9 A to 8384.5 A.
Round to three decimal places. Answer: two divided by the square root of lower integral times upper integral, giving 0.211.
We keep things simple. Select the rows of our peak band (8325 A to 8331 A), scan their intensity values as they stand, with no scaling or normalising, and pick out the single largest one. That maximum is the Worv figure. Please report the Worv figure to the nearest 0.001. 9.463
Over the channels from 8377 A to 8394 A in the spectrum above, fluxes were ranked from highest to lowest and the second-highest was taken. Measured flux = 9.577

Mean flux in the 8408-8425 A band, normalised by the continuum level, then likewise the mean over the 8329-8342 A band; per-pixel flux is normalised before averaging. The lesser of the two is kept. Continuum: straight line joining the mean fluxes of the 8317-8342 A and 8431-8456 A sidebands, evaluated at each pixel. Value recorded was 0.97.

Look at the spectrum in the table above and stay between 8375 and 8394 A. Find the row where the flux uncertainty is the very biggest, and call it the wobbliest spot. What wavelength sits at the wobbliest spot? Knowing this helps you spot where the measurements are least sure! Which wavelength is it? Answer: 8375.82 A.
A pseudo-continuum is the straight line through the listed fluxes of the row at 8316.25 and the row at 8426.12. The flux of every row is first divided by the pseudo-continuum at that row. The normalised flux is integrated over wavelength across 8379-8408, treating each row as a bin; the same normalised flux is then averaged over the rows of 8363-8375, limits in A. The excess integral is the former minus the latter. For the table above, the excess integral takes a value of 25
